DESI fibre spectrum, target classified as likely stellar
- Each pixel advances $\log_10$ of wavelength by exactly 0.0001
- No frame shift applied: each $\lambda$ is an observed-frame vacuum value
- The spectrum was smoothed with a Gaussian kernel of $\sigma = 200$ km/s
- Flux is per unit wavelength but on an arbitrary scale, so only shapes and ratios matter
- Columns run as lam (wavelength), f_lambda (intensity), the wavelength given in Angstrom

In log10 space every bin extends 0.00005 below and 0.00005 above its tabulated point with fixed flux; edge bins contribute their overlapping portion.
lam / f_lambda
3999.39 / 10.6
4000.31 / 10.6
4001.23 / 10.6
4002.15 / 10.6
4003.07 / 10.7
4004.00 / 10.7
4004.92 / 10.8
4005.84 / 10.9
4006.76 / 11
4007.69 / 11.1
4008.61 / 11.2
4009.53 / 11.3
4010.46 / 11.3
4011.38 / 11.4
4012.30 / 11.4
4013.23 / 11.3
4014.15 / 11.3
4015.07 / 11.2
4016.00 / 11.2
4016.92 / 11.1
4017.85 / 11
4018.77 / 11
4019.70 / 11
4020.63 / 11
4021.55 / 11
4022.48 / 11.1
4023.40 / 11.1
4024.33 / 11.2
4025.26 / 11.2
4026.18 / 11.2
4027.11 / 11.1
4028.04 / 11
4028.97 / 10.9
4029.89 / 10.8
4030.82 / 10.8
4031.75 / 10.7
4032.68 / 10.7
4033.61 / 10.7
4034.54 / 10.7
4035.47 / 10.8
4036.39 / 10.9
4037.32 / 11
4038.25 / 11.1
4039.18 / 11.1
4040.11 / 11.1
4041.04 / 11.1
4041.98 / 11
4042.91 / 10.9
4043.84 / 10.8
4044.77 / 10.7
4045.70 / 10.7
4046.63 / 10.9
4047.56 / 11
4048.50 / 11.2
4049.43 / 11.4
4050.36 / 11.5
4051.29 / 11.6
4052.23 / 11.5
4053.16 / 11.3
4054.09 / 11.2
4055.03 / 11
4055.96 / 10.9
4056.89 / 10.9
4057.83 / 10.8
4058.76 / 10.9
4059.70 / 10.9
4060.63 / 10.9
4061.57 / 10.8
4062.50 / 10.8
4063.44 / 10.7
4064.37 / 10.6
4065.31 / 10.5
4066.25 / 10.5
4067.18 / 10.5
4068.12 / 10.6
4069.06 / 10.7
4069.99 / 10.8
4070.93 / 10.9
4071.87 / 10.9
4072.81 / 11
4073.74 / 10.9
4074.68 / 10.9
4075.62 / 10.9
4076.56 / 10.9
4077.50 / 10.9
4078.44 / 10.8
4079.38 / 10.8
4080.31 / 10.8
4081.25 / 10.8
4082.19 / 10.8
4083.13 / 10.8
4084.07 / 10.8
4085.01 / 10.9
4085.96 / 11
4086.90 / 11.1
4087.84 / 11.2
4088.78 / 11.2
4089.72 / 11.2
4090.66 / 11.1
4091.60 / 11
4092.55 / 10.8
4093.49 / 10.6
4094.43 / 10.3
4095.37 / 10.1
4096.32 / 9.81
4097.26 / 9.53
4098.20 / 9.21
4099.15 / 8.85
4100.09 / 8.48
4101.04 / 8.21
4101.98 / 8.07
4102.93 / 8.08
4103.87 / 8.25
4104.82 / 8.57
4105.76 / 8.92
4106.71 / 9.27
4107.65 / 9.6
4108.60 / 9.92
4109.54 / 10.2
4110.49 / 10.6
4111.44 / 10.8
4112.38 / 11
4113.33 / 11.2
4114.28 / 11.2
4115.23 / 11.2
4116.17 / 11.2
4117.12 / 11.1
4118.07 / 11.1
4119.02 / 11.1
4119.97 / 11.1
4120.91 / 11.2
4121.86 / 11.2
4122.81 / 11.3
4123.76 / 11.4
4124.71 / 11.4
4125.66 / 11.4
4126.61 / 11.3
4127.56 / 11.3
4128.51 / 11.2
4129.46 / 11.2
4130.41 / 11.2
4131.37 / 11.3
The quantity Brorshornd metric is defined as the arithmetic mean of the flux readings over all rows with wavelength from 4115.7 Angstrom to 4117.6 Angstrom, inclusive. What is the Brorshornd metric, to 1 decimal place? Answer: 11.1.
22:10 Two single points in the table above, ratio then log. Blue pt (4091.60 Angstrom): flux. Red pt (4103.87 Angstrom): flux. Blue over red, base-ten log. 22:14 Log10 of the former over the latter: 0.125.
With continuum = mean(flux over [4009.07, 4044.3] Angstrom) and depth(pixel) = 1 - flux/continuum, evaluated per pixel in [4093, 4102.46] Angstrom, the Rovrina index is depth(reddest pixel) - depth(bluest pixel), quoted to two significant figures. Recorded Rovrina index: 0.23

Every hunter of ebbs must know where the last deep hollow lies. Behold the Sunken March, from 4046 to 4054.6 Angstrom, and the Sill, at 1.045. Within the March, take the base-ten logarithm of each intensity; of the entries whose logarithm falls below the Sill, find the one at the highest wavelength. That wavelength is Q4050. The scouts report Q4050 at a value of 4047.56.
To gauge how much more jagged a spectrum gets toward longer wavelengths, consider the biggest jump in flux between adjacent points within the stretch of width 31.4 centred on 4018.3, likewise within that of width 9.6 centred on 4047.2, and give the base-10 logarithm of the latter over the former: 0.3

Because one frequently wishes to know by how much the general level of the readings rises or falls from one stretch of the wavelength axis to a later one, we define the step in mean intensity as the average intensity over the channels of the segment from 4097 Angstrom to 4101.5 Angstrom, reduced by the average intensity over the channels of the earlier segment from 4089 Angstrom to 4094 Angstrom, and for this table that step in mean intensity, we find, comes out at -2.1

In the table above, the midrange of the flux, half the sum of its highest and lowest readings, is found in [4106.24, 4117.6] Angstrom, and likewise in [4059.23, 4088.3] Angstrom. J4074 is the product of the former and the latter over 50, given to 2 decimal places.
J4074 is 2.22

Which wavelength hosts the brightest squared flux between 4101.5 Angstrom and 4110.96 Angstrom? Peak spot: 4110.49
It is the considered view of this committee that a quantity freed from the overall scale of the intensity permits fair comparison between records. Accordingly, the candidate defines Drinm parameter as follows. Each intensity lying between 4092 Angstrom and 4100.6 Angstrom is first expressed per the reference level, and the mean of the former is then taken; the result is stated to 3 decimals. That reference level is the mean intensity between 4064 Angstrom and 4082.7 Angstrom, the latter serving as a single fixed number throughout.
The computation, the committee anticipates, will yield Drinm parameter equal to 0.904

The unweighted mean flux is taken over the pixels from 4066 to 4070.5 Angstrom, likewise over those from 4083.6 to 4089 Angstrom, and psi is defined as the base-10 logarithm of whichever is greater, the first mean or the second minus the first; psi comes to 1.03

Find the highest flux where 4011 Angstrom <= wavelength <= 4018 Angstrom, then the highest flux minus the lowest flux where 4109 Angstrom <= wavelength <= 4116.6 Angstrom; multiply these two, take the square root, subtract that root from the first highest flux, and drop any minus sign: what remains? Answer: 8.0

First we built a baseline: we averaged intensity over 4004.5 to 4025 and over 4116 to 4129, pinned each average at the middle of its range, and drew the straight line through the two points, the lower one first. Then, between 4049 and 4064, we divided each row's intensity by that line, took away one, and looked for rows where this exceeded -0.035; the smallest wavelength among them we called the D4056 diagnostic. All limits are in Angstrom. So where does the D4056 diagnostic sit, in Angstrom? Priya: 4049.43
